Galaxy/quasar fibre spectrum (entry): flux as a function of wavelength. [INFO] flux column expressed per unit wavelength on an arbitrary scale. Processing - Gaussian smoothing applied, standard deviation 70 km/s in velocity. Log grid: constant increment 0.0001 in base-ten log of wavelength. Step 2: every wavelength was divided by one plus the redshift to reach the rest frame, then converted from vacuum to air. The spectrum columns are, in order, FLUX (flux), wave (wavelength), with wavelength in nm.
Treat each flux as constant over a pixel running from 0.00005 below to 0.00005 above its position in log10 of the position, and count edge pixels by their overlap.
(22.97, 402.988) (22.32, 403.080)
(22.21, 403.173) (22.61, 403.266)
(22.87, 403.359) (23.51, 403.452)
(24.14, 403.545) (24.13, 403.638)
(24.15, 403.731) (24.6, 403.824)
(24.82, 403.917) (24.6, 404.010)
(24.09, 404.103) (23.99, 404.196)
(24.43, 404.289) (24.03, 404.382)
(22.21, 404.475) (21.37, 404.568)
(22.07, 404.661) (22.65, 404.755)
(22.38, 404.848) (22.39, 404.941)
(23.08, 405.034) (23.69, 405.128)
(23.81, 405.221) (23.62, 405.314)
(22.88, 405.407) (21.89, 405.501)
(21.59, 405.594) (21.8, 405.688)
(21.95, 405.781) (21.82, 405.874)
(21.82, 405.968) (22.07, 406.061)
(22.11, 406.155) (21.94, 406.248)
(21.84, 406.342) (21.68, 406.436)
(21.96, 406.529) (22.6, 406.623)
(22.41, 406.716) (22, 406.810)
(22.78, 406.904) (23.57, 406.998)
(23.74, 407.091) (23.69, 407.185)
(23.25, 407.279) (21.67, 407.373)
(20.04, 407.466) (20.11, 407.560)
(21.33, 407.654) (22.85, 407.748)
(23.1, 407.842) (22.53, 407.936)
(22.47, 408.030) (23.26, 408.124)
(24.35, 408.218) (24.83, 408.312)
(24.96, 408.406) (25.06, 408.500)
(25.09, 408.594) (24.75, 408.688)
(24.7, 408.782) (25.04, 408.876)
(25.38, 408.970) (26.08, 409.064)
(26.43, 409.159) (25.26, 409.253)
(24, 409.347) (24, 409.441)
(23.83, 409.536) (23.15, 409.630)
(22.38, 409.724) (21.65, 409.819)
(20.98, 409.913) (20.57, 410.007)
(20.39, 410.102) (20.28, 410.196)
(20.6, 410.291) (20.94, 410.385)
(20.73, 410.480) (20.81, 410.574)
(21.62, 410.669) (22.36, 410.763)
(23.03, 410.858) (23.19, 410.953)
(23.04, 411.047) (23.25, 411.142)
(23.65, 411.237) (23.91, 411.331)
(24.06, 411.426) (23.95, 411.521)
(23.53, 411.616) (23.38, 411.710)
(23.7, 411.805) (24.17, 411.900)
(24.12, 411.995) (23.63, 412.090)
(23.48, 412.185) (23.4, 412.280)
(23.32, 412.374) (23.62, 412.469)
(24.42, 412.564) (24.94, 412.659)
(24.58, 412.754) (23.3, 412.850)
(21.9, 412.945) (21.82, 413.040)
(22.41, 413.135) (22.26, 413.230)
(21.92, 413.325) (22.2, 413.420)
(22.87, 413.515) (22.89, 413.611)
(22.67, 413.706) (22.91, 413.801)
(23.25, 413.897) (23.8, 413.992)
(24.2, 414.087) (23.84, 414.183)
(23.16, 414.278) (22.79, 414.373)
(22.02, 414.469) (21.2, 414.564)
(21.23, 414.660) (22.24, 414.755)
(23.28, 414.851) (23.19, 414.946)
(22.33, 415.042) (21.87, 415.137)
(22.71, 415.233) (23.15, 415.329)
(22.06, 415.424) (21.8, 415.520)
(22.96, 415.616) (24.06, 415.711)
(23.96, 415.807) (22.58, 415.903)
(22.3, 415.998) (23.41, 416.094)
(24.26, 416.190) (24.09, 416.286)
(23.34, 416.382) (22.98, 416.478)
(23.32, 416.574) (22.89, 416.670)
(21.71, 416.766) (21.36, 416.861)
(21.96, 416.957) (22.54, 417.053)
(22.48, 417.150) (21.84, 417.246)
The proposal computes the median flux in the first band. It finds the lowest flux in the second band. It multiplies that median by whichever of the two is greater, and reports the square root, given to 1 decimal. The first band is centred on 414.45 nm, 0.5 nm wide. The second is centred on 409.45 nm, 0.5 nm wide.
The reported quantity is 22.6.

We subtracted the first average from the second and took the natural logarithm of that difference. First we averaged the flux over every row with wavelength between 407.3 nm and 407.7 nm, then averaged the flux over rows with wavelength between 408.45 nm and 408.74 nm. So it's 1.4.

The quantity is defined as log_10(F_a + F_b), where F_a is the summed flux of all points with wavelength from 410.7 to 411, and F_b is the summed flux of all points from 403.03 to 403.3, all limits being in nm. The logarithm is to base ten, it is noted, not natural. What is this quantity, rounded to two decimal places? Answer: 2.13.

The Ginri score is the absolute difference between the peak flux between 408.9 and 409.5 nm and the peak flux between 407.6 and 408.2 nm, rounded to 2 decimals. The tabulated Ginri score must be 3.17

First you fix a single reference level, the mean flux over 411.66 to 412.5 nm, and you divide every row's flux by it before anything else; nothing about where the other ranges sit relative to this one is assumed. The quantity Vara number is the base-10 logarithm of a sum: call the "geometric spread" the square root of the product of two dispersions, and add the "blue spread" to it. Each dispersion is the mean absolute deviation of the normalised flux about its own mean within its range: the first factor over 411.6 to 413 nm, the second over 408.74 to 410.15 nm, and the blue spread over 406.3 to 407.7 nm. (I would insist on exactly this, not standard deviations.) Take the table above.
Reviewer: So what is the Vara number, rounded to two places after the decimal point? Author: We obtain -1.12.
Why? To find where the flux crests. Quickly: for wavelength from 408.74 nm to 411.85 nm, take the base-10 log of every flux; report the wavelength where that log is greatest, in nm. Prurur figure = 409.159 nm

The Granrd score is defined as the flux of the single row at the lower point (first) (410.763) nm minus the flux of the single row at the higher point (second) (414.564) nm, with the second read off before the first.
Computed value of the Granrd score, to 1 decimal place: 1.2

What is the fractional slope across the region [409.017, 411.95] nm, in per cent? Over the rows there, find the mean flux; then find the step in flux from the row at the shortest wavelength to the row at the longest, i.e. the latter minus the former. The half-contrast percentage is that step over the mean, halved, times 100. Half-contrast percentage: -4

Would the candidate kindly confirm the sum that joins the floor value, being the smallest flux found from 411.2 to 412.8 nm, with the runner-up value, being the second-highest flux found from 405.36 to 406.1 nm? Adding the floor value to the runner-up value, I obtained 45.4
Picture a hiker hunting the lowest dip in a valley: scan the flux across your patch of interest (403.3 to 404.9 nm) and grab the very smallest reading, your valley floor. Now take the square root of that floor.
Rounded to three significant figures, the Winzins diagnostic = 4.62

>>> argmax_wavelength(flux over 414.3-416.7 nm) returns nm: 416.190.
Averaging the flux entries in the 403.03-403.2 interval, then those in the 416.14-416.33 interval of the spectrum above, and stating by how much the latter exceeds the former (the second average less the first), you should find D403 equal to 2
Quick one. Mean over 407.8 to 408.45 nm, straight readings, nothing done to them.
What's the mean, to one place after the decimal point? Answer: 23.6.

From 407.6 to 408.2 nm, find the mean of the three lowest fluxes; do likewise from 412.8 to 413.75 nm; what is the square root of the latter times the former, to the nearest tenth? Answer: 22.0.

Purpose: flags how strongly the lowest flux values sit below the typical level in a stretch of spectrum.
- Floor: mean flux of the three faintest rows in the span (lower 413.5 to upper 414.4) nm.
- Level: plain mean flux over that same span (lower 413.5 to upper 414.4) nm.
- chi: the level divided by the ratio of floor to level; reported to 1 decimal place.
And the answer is 23.7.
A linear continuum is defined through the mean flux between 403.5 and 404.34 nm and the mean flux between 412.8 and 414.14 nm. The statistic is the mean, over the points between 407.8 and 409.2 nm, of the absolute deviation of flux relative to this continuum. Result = 1.40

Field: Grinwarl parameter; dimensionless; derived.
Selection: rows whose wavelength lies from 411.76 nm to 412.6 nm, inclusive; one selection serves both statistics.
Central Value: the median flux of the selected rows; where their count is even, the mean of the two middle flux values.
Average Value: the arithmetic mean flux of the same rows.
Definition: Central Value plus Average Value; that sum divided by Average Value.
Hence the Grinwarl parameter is 1.99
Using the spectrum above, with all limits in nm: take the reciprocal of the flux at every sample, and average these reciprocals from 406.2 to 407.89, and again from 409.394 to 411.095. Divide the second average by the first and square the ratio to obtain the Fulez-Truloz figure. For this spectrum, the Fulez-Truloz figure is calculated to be 1.04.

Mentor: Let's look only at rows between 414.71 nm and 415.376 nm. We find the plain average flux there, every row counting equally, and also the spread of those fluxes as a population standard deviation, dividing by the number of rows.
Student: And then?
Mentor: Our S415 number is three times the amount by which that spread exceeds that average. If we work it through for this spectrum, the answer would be -66.5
